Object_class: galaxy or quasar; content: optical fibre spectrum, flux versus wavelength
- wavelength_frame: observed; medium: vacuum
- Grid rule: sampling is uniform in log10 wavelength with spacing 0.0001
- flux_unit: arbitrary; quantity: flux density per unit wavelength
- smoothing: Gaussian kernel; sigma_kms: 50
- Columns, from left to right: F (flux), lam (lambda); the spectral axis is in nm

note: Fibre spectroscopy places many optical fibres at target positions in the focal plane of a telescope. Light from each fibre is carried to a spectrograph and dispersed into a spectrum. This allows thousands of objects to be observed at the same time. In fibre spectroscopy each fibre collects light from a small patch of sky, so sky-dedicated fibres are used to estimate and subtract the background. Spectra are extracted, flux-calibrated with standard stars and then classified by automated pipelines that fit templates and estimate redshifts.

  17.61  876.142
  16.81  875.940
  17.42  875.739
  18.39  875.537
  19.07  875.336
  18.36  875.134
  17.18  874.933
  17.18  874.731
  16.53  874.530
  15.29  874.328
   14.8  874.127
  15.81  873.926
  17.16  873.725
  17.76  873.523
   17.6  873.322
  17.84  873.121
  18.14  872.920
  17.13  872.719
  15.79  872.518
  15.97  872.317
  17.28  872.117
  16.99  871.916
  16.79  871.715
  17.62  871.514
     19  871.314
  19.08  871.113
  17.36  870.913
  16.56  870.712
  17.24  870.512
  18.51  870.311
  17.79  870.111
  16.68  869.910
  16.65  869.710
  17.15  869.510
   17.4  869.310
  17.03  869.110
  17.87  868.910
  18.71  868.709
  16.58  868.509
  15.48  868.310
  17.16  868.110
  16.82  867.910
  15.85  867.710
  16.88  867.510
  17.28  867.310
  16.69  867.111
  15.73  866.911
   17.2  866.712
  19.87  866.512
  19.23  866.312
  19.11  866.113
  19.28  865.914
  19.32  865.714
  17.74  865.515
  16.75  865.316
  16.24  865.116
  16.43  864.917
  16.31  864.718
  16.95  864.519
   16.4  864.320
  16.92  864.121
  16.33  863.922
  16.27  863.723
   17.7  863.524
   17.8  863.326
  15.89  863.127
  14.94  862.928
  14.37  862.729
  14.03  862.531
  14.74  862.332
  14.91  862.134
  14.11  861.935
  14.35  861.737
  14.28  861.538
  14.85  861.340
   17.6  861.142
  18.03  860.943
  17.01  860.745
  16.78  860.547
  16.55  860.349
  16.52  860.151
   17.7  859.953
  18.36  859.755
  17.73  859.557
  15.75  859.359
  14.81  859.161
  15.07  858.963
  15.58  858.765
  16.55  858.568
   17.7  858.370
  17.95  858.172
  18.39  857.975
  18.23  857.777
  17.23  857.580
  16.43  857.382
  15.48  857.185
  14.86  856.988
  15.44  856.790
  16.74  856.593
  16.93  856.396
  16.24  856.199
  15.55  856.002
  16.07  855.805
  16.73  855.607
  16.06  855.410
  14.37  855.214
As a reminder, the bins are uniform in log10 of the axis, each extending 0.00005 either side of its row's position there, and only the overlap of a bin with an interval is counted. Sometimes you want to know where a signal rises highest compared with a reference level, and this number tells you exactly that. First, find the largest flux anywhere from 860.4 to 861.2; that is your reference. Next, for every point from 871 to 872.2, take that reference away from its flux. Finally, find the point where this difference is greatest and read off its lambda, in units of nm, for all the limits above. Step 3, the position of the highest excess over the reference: 871.113 nm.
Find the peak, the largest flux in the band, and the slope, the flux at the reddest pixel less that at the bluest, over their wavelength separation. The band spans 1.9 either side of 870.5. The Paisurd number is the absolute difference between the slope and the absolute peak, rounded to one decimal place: 19.8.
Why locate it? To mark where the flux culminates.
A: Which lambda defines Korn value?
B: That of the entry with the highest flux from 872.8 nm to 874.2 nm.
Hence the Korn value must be 872.920 nm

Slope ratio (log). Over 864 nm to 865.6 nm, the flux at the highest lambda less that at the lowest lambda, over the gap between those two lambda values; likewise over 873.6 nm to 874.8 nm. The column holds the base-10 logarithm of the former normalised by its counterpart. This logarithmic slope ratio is 1.5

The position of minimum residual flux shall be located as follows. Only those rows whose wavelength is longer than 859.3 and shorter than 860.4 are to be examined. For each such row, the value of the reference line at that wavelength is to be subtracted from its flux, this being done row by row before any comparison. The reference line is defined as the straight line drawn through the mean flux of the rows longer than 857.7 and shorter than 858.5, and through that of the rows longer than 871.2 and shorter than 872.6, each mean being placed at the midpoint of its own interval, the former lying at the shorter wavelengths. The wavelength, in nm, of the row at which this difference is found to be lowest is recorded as 859.359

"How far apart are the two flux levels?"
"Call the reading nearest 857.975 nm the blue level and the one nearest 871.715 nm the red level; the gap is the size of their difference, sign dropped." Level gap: 1.60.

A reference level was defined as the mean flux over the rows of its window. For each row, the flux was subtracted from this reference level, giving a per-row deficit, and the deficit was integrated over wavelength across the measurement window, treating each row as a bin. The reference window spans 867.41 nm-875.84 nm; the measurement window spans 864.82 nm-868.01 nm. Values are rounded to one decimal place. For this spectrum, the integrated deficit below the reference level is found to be -1.1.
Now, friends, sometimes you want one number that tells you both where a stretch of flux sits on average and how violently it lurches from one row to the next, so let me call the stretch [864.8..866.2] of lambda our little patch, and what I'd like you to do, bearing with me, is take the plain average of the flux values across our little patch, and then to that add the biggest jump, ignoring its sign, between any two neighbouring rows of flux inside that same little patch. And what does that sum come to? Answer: 19.4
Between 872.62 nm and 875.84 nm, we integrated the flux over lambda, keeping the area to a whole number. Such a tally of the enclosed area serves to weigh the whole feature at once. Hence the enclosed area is 55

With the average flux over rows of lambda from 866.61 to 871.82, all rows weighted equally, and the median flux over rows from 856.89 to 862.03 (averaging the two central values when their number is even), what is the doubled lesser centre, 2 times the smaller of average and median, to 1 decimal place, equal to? 33.1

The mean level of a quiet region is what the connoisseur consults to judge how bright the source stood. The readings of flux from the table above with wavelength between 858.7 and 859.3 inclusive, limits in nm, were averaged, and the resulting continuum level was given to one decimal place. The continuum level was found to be 15.2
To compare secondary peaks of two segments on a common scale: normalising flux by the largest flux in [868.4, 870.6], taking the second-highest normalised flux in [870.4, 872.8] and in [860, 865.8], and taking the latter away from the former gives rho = 0.052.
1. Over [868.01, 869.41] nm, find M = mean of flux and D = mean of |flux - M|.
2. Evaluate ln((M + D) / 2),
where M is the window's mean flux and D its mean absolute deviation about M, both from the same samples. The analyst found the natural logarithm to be 2.19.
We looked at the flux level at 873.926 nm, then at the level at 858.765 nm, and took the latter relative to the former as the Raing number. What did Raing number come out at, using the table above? 0.99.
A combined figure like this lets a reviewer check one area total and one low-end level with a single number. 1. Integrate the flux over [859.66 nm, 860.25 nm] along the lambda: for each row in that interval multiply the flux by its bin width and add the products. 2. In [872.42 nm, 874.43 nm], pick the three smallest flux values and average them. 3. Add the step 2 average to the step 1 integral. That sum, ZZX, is 26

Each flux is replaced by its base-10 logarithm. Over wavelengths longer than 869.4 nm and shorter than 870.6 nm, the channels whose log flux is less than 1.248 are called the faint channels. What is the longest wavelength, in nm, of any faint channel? 870.512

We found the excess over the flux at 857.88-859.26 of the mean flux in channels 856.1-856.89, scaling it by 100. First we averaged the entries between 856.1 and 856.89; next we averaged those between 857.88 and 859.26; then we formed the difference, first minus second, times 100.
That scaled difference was -24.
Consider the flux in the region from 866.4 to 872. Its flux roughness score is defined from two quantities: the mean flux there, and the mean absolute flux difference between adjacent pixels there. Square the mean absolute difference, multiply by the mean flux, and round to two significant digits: 15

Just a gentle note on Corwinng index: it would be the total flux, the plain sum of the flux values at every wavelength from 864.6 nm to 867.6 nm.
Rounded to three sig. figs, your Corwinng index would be 264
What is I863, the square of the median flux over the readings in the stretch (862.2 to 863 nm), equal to 212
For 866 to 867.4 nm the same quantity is 299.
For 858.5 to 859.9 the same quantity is 248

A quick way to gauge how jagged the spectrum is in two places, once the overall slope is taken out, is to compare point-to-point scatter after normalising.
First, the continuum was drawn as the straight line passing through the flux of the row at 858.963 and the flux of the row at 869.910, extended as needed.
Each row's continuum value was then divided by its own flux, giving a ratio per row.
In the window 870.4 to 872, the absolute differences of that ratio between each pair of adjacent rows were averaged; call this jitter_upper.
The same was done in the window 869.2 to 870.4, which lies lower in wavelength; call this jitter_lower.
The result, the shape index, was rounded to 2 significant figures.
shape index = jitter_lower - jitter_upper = -0.016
